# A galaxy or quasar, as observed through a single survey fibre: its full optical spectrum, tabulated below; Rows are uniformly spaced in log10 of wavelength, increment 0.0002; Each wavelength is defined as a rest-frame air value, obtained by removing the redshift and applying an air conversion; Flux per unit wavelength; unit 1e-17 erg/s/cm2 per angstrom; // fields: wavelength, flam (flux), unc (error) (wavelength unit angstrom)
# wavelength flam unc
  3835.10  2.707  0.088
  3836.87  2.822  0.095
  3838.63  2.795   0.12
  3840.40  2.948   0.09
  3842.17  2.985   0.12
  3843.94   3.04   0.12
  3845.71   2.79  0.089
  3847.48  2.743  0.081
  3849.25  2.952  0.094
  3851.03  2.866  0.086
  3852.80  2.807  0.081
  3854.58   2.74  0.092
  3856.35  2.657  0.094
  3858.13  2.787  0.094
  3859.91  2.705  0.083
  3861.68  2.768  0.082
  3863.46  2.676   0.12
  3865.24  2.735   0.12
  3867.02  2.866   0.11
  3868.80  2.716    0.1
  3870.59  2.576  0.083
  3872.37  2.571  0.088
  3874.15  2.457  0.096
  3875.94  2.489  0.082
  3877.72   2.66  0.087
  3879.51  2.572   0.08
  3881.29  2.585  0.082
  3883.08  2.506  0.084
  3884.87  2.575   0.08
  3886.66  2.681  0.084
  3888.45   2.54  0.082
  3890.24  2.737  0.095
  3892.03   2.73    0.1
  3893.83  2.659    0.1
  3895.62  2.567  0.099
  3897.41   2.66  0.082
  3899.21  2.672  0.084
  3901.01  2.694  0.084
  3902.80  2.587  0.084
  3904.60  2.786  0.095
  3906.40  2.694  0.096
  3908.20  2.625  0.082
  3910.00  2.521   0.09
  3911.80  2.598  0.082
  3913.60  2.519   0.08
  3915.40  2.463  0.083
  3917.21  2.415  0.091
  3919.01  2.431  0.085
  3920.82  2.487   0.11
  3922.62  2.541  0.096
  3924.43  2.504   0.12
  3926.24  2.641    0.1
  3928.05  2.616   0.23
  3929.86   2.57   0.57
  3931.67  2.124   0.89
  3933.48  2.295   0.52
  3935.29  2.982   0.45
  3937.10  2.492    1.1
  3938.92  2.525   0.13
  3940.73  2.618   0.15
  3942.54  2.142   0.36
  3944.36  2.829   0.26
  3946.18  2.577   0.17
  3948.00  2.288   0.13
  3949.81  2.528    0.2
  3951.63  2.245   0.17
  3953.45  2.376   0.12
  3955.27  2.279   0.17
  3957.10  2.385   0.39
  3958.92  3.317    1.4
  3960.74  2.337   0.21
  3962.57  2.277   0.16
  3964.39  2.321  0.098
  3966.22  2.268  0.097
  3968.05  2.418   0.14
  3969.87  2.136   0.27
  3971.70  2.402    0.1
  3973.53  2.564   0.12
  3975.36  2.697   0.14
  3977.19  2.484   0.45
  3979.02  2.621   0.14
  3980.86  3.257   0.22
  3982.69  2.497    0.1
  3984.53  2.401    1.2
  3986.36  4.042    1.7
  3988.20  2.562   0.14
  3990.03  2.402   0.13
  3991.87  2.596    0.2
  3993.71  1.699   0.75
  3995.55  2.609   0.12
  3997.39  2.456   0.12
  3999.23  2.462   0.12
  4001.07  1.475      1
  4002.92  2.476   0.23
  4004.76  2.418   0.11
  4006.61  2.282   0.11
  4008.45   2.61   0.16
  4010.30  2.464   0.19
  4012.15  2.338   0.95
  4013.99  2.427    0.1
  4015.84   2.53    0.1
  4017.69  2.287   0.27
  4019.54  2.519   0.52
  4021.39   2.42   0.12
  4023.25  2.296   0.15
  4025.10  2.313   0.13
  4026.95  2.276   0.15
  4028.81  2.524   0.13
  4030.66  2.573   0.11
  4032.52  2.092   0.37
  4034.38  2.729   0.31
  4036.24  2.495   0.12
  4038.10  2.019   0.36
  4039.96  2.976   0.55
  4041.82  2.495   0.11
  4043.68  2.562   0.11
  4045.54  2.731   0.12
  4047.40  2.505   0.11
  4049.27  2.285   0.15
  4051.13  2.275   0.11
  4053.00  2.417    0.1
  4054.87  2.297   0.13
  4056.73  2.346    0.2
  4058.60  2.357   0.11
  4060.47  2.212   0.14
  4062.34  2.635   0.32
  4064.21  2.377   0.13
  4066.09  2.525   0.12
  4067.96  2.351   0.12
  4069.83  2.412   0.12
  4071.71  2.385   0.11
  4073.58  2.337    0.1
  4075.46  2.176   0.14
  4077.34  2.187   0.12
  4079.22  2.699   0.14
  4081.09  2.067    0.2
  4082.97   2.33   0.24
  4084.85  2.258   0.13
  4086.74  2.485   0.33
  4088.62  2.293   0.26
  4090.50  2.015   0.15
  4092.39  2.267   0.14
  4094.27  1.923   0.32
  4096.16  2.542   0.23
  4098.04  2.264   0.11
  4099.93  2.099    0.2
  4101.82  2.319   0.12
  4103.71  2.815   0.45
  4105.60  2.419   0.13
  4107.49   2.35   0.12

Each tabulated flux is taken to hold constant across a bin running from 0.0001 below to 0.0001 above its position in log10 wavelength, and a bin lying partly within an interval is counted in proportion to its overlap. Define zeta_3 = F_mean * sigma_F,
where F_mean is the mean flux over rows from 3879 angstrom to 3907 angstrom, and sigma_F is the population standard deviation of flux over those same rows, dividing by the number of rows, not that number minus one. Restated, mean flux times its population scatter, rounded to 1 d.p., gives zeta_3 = 0.2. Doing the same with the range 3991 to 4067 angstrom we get 0.6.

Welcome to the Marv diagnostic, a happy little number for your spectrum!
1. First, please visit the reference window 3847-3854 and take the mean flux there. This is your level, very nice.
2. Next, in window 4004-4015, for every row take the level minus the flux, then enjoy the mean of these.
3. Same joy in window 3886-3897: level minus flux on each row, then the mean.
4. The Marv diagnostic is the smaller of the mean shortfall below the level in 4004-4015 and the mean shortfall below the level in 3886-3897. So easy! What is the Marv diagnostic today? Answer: 0.19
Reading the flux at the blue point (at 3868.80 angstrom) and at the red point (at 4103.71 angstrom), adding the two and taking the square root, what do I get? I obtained 2.35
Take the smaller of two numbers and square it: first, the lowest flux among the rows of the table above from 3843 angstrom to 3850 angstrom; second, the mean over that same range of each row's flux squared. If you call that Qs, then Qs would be 7.5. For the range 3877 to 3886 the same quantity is 6.3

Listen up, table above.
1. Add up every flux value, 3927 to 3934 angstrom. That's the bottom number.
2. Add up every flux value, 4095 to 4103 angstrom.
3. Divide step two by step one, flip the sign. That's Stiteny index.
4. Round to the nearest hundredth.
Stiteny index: -0.96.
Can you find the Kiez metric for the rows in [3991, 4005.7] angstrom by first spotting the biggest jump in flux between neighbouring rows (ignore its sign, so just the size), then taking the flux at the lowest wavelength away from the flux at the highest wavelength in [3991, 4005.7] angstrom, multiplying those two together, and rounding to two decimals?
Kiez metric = -0.18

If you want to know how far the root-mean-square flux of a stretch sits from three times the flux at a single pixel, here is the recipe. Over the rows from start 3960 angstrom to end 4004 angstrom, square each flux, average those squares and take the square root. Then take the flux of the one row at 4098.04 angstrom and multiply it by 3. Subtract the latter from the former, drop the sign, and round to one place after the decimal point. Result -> 4.3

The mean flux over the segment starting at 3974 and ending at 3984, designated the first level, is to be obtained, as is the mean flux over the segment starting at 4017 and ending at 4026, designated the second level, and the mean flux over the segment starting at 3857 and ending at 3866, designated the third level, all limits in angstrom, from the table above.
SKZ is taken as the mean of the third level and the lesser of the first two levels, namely 2.55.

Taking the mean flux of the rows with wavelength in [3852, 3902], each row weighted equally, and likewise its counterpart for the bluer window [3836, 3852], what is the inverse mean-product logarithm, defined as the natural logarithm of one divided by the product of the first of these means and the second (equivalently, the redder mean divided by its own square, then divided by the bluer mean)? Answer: -2.036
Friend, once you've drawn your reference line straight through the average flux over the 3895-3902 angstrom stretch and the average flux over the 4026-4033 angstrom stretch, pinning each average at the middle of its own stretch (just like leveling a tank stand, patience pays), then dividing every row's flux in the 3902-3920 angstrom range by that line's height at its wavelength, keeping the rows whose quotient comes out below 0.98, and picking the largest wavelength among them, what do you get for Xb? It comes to 3919.01 angstrom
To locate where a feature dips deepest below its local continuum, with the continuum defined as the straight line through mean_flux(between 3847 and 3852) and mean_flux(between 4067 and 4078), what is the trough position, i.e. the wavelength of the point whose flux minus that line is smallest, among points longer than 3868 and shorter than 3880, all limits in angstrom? 3874.15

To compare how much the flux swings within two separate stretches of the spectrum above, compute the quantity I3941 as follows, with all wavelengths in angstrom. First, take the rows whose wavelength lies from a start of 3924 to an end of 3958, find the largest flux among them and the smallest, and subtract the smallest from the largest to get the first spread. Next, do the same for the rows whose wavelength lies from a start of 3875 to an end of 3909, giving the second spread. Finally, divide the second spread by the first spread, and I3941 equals 0.3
